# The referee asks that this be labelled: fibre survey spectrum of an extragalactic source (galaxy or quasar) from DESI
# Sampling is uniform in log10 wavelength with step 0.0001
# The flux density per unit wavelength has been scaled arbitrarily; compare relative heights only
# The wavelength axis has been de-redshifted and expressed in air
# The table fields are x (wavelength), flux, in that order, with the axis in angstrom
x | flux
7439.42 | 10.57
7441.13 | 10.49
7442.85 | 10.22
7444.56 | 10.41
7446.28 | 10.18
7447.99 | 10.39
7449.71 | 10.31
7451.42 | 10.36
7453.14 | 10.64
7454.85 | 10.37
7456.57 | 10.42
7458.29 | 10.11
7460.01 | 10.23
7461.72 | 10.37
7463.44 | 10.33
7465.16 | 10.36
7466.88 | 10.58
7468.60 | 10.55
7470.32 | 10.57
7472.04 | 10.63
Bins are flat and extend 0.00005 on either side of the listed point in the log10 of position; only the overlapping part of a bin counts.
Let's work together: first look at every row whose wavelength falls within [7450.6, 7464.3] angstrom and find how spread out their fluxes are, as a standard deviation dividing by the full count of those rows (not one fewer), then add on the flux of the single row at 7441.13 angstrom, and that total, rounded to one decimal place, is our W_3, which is 10.6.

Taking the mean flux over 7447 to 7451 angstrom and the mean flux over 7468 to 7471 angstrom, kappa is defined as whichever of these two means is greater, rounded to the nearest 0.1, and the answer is 10.6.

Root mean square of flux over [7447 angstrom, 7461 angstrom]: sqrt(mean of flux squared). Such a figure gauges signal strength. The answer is 10.4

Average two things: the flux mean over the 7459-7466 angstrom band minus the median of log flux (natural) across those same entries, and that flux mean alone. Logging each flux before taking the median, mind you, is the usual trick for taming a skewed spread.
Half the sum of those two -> 9.15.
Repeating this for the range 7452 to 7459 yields 9.21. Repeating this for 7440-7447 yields 9.16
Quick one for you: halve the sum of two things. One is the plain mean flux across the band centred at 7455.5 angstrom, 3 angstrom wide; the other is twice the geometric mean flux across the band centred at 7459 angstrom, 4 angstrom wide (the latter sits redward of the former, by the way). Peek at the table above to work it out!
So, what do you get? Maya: 15.4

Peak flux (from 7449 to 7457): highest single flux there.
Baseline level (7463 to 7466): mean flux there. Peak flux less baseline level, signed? 0.30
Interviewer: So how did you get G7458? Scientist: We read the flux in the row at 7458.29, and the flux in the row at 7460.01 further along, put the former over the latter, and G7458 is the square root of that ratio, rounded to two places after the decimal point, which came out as 0.99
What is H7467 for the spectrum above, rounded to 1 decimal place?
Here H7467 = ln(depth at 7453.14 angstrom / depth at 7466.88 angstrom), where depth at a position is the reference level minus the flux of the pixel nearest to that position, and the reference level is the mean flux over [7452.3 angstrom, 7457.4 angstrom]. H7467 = 0.5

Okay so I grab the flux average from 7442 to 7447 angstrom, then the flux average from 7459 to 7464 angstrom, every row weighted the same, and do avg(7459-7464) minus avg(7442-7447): 0.04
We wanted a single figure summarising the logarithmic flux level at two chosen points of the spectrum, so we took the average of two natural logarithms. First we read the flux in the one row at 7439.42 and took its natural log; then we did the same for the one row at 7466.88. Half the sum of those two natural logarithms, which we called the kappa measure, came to 2.36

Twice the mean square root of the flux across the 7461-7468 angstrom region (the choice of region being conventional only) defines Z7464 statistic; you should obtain 6.45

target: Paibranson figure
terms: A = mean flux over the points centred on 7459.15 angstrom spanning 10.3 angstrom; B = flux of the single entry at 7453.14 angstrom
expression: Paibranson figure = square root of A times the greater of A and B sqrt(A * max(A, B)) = 10.47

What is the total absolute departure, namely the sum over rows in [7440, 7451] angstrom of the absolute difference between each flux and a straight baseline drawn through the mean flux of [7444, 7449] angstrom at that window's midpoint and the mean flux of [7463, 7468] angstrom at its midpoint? 0.61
